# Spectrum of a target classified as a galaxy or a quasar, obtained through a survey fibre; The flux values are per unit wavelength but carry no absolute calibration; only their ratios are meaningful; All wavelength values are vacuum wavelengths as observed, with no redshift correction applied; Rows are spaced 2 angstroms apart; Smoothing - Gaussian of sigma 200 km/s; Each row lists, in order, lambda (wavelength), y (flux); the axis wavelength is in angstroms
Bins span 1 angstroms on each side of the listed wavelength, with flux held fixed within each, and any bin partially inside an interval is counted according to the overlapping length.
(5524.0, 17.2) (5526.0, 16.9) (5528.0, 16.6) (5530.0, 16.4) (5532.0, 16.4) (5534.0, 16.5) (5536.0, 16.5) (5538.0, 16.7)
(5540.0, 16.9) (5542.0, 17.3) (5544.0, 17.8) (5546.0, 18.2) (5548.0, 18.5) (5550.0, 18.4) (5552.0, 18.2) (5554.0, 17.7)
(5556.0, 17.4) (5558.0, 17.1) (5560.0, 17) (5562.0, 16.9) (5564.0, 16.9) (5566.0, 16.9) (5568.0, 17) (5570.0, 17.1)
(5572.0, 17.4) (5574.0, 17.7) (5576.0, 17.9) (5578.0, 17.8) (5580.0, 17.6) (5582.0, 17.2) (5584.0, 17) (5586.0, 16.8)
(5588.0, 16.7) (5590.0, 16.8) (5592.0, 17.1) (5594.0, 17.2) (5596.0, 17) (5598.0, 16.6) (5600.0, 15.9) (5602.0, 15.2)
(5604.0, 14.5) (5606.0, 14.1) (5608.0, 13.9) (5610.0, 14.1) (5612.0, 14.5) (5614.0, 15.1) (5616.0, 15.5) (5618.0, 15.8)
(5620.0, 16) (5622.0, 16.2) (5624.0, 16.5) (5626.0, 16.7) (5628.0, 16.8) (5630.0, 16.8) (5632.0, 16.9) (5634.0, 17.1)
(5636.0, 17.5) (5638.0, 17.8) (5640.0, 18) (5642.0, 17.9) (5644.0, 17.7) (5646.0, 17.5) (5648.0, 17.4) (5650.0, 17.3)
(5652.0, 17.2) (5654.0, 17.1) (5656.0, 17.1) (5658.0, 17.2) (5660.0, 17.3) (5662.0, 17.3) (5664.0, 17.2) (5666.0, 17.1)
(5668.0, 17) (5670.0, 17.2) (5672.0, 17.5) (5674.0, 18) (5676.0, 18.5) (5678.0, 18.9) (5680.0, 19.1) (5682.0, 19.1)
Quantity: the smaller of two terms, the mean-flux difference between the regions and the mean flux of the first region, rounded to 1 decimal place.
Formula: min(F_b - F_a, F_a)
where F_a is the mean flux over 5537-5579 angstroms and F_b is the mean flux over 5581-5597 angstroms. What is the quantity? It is -0.5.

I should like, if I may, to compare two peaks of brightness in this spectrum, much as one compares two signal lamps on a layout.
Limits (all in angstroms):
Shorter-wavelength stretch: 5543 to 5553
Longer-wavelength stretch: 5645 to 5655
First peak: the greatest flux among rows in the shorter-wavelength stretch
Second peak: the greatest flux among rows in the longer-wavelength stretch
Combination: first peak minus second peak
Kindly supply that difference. 1.0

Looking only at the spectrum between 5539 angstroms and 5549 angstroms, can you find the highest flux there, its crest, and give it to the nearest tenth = 18.5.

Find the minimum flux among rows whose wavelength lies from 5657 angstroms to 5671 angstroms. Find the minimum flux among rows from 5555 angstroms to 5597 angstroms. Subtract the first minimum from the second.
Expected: -0.30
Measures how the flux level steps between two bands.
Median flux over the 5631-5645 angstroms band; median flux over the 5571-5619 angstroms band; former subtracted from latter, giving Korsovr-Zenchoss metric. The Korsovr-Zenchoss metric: -0.95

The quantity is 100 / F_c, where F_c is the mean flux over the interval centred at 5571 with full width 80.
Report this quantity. 5.9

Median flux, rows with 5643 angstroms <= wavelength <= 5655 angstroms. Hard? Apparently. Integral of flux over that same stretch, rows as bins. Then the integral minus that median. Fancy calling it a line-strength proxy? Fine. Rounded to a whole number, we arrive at 191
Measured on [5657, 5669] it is 189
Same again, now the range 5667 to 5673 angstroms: 86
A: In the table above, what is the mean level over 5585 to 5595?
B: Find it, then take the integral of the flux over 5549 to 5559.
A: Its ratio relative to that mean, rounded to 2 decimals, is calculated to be 10.50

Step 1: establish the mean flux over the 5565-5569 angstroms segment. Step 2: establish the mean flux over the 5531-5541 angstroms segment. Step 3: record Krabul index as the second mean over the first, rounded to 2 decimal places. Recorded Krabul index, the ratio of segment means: 0.98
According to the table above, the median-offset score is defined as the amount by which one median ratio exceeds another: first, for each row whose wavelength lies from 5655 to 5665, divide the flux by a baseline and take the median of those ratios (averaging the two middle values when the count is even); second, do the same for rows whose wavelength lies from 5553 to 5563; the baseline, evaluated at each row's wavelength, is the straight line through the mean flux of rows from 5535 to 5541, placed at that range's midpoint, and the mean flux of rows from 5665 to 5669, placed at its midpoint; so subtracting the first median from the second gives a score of 0.010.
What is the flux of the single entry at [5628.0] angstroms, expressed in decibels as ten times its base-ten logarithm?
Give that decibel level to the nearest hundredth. 12.25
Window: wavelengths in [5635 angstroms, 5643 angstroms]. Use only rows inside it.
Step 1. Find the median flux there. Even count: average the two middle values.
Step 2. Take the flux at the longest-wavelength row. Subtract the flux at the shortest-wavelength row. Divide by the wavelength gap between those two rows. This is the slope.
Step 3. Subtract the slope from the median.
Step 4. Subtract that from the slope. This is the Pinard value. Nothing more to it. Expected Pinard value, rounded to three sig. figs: -17.7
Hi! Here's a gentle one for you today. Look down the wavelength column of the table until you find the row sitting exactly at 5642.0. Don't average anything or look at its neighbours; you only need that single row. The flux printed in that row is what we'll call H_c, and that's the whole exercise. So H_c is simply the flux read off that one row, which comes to 17.9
